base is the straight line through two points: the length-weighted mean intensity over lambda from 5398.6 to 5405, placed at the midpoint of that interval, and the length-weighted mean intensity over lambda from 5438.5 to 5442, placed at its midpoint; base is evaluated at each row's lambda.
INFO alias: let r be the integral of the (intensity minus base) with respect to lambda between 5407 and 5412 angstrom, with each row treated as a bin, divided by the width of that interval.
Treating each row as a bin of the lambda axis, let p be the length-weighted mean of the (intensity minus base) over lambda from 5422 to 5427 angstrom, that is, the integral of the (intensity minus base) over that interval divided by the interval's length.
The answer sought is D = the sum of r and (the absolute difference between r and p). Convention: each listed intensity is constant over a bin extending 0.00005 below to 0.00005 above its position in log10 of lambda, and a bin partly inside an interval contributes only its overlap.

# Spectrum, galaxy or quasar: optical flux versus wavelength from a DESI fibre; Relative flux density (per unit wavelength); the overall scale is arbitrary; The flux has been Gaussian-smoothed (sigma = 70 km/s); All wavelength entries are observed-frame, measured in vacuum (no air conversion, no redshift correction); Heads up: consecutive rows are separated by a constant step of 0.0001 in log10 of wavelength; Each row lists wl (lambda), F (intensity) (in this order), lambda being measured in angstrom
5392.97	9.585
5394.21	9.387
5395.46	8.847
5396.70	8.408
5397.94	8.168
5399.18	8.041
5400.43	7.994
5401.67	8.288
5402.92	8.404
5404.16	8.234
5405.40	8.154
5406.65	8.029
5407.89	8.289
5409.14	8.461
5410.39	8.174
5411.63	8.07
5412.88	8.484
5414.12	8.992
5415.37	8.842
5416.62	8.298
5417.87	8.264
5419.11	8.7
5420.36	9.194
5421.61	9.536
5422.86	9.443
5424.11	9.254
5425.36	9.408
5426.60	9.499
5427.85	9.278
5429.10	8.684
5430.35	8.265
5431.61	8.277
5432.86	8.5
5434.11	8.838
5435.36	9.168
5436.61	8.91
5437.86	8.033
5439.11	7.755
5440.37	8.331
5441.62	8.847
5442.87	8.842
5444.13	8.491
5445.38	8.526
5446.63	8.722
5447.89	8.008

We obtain 1.2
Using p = 1.2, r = 0.0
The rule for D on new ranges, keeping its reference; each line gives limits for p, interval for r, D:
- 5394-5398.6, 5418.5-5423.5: 1.5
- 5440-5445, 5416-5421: 0.4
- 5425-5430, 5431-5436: 0.9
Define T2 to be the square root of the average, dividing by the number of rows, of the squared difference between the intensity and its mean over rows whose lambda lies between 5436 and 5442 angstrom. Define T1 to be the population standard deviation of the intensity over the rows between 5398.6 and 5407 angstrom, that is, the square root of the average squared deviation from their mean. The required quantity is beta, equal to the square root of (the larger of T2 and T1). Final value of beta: 0.67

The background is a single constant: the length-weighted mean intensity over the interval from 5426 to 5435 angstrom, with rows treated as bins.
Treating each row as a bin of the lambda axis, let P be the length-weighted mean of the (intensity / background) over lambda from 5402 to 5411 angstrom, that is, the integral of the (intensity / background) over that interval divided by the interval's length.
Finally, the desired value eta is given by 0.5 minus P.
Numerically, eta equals -0.440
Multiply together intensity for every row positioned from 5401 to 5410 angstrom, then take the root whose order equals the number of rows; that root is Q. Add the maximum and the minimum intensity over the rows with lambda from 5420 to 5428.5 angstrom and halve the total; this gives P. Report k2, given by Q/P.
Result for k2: 0.88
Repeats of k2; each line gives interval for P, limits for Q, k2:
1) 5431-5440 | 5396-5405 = 0.97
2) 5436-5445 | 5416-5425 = 1.07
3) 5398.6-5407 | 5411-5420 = 1.04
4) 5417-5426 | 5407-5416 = 0.95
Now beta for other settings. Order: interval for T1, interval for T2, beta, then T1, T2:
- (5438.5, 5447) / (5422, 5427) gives 0.59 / 0.35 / 0.09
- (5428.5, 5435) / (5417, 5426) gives 0.66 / 0.22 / 0.43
